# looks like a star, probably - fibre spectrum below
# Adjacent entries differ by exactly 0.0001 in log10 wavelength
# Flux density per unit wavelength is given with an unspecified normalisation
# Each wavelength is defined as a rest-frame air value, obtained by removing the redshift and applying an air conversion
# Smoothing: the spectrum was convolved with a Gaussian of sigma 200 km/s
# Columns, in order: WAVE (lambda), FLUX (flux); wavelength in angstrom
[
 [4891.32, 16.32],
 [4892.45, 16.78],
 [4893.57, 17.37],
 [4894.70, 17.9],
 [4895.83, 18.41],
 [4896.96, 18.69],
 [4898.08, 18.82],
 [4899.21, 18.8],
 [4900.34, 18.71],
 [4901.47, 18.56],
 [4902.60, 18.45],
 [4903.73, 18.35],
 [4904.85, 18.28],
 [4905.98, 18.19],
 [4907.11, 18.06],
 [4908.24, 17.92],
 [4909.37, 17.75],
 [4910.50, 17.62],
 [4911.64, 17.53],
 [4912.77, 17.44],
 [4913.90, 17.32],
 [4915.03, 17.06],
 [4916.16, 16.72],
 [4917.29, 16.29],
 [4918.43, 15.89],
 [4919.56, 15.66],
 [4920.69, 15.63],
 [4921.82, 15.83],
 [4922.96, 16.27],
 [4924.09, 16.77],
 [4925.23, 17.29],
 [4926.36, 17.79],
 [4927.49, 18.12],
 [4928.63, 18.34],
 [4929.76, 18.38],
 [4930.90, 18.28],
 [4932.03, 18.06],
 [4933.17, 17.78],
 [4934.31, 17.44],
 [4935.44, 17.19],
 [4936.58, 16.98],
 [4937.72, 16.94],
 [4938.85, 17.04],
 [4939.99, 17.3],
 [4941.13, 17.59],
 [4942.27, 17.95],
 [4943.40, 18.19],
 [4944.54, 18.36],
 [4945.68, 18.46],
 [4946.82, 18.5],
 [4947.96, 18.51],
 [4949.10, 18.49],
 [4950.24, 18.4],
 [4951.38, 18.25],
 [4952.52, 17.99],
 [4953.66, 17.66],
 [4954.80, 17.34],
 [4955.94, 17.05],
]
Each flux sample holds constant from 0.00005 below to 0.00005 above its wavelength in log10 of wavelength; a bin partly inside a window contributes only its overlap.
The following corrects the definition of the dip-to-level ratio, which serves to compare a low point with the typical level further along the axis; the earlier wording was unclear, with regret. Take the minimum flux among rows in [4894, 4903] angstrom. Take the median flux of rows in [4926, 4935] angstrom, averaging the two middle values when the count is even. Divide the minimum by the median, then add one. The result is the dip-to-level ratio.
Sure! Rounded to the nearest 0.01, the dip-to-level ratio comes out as 1.99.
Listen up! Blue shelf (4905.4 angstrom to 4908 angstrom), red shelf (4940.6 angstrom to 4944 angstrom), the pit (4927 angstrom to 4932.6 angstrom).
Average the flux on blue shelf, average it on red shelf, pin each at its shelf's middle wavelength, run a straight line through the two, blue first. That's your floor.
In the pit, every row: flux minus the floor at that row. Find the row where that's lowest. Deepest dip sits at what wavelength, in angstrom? 4932.03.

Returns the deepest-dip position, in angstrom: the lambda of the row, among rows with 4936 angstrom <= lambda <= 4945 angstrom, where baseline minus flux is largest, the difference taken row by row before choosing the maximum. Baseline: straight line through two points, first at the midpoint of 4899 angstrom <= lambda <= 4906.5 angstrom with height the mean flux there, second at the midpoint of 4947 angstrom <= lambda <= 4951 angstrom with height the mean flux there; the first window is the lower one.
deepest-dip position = 4937.72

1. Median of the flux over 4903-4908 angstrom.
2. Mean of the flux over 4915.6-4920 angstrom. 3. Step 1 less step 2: 2.1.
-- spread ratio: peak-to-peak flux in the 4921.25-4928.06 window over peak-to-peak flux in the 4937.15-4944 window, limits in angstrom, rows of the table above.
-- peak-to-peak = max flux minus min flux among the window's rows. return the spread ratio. 1.8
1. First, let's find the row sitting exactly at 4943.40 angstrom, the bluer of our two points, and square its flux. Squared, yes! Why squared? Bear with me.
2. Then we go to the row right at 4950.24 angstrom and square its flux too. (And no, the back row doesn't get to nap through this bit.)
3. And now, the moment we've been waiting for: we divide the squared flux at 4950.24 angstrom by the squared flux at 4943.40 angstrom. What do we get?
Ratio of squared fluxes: 1.02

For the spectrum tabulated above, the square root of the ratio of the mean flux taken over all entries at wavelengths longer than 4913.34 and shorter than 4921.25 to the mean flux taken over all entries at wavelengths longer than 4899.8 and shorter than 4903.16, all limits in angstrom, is 0.94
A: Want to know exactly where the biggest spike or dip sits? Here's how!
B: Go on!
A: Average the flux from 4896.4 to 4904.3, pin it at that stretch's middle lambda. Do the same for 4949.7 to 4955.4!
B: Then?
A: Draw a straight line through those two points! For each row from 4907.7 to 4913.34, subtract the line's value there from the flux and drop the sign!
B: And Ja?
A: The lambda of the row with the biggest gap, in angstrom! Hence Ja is 4912.77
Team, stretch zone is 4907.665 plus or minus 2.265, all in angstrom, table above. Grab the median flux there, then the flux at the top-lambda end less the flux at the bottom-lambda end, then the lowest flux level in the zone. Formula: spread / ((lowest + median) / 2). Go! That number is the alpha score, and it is -0.02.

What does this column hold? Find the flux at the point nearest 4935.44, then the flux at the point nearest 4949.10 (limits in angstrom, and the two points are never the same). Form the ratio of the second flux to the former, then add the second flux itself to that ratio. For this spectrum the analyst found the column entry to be 19.6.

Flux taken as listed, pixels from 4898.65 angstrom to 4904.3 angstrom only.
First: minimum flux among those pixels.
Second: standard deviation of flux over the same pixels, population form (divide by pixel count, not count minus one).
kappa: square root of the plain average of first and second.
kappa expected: 3.04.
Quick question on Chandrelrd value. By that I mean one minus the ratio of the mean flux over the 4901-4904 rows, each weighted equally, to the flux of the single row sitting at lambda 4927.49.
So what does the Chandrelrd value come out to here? -0.018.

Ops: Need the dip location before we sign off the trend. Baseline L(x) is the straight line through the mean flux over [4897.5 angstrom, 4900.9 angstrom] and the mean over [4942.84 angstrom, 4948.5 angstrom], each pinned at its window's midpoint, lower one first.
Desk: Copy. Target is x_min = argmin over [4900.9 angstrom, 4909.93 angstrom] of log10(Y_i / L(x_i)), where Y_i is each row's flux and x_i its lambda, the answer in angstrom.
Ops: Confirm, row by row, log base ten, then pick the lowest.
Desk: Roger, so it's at 4909.37 angstrom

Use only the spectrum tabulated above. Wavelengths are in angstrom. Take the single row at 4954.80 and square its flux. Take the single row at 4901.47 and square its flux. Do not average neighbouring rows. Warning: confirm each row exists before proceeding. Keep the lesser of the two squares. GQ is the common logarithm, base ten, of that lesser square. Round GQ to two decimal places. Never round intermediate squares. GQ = 2.48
